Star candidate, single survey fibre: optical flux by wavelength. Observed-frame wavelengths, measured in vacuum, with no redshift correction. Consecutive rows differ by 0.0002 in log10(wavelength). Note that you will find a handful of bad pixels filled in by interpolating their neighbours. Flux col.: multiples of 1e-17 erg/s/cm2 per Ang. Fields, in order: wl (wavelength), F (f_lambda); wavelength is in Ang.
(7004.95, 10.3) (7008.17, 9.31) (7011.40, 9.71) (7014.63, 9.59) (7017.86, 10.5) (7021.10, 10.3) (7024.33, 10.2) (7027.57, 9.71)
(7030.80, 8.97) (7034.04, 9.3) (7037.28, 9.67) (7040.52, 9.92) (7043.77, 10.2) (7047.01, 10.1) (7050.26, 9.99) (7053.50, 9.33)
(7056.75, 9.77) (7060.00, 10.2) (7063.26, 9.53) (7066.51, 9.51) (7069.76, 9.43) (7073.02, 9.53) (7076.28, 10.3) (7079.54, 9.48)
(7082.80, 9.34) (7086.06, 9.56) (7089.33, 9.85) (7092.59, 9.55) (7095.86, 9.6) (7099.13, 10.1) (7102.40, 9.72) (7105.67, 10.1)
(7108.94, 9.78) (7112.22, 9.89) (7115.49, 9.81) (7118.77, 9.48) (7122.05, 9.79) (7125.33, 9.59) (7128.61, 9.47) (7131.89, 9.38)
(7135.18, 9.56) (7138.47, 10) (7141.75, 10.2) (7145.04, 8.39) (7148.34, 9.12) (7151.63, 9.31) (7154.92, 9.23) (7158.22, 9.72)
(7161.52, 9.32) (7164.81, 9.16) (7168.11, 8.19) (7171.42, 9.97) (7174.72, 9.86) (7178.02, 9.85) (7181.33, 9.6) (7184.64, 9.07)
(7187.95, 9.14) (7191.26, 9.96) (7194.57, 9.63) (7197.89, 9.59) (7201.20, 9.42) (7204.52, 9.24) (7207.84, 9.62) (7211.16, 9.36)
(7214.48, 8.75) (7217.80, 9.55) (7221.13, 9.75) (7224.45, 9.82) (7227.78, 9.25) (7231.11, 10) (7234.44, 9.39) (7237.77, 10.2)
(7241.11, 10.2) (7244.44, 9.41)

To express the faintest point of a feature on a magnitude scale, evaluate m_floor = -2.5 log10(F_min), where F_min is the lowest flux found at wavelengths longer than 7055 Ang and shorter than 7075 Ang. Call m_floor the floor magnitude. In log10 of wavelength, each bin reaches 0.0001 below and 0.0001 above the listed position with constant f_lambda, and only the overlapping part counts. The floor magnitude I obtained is -2.44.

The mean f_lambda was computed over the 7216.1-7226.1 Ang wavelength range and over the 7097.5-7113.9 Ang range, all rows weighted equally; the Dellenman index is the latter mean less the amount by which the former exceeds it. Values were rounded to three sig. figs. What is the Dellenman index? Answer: 10.1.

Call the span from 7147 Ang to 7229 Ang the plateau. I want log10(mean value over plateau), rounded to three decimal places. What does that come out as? 0.974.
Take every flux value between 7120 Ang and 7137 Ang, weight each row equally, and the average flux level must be 9.56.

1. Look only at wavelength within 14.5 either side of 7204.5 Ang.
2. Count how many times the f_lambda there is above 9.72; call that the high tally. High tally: 1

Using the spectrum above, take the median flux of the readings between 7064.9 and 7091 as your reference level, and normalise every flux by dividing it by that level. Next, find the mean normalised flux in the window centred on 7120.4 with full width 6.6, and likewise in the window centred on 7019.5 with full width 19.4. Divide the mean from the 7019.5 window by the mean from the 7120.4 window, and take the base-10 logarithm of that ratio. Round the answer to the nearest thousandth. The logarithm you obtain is 0.016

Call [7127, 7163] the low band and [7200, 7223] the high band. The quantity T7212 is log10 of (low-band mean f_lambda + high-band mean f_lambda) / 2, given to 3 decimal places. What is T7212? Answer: 0.973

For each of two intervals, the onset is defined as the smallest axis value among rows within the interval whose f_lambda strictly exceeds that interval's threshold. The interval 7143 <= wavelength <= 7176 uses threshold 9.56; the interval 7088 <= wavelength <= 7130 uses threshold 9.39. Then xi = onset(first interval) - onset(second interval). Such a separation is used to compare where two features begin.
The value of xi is 68.9 Ang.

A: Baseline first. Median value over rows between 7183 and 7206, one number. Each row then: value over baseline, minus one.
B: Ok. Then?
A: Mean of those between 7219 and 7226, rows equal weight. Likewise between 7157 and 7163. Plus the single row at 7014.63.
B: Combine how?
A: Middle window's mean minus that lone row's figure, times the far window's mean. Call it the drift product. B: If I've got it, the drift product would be -0.0003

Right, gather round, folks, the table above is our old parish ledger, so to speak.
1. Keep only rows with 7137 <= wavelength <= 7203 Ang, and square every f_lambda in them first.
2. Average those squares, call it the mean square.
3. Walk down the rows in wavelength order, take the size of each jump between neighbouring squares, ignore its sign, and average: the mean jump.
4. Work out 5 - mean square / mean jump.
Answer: -5.0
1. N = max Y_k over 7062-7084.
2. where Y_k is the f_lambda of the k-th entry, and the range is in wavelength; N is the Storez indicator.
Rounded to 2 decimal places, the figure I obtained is 10.30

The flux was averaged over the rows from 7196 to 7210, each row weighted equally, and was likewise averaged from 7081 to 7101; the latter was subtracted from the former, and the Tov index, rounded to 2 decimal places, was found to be -0.20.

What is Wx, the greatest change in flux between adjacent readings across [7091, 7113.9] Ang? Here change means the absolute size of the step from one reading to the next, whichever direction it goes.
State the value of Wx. 0.50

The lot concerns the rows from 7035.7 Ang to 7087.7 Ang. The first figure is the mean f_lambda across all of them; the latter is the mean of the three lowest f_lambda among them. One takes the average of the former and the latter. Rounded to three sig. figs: 9.55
